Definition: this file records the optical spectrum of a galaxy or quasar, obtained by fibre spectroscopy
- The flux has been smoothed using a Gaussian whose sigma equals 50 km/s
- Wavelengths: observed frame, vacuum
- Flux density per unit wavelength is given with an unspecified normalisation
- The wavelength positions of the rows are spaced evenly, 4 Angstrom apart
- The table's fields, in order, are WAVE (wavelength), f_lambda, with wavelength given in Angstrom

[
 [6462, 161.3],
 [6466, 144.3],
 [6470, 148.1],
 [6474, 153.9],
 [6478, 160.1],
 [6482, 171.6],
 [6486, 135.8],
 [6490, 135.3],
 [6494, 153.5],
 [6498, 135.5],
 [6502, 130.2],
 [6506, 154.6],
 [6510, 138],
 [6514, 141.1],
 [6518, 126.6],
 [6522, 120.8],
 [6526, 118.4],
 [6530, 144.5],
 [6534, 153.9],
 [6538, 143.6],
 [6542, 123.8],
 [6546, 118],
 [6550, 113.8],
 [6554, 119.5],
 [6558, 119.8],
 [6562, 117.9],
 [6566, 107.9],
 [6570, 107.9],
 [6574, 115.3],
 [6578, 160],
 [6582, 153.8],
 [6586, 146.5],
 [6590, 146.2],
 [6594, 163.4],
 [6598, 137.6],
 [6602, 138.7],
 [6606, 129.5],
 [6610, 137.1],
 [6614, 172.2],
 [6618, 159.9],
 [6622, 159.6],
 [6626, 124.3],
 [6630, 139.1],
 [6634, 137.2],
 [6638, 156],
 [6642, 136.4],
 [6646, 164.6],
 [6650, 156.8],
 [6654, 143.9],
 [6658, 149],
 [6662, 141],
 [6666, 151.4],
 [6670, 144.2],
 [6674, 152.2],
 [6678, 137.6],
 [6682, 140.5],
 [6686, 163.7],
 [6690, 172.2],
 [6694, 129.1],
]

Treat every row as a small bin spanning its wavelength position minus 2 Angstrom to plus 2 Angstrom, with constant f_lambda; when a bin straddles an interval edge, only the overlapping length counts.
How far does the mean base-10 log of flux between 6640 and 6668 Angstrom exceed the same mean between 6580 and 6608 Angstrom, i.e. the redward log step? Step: 0.012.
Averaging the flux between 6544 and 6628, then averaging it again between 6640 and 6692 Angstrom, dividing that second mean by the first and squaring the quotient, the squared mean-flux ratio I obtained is 1.23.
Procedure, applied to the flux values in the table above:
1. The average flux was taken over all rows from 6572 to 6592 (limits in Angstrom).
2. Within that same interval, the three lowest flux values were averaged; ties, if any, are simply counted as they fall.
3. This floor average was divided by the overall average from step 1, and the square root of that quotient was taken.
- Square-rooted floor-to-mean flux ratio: 0.971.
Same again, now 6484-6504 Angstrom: 0.984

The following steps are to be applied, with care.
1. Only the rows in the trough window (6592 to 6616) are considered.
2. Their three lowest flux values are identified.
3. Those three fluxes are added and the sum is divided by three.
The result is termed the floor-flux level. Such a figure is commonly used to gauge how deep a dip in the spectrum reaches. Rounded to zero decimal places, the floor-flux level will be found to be 135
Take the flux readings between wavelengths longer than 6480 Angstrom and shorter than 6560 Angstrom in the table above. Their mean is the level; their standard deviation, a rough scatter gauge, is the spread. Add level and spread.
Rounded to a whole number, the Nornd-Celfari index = 150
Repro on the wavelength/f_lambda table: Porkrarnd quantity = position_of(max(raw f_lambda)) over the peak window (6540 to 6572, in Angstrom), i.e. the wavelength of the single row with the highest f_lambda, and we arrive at 6542 Angstrom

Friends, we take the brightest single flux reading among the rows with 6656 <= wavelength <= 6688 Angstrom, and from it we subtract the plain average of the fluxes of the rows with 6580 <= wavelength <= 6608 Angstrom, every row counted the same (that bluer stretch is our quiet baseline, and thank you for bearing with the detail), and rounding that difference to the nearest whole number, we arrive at 19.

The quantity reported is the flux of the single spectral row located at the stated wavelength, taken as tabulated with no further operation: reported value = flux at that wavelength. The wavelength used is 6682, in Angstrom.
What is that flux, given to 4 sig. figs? 140.5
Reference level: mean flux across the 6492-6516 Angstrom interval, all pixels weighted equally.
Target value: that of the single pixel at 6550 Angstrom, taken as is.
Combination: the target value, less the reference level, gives -28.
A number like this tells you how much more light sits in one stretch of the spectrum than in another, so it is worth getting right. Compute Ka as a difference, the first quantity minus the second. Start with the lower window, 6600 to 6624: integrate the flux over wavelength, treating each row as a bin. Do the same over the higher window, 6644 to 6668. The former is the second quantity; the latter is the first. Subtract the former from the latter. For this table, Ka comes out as 39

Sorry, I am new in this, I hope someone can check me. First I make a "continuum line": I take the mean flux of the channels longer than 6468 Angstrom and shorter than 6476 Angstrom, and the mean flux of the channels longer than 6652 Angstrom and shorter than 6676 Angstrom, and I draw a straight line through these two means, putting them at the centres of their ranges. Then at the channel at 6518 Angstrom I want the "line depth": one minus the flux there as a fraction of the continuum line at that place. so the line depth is 0.16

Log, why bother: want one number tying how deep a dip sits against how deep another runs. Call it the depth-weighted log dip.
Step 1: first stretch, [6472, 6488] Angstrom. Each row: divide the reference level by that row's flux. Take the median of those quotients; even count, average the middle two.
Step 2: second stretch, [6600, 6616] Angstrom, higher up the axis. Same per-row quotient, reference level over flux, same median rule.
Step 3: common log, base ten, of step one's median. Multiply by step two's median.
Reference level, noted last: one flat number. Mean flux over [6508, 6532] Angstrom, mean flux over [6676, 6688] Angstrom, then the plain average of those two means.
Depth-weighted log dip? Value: -0.052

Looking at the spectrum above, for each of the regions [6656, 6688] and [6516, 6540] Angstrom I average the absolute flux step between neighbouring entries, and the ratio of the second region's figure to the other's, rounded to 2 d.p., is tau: 1.02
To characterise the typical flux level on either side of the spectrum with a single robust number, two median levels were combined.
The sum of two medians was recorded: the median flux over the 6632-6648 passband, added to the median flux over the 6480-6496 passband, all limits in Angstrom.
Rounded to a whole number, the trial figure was 291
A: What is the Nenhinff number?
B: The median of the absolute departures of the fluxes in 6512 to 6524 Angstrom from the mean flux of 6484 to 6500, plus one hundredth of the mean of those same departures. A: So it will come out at 14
